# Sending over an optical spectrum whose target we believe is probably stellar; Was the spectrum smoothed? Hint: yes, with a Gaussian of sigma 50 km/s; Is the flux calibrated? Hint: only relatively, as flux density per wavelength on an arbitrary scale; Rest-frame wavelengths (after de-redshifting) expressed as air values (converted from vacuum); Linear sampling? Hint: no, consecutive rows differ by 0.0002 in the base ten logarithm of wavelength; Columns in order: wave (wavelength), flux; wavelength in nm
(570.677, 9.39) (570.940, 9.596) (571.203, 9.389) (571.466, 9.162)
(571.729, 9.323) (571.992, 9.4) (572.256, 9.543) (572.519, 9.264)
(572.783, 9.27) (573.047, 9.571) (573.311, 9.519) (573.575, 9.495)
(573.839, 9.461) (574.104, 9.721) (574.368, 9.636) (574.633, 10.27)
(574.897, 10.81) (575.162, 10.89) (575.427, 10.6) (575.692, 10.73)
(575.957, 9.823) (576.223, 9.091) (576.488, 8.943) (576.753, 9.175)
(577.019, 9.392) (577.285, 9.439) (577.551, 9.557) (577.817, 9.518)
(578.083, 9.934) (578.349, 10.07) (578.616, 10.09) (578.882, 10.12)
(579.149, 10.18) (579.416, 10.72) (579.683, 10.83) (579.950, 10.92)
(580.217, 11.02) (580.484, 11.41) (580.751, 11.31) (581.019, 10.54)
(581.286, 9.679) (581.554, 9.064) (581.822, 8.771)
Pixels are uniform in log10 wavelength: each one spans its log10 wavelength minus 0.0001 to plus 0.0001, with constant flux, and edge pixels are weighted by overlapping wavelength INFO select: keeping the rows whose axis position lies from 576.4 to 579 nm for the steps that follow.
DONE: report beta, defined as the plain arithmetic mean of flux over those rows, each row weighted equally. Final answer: 9.6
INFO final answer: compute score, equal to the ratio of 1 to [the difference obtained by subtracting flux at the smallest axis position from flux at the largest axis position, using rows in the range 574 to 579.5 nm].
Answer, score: 1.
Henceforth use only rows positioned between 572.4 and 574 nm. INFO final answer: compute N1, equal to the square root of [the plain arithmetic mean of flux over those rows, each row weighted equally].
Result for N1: 3.07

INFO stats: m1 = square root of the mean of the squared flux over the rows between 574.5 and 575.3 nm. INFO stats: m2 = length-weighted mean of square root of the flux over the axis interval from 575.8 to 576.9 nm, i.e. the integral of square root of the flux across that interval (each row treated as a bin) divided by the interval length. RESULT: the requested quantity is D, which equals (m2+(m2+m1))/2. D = 8.38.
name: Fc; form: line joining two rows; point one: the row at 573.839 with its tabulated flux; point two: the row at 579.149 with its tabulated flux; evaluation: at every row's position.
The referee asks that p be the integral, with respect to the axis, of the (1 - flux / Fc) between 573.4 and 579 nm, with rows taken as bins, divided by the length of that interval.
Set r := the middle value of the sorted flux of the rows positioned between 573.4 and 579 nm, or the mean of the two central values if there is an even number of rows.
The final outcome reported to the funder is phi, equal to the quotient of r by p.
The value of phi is -1397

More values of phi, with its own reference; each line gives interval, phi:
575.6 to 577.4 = 278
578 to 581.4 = -382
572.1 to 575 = -360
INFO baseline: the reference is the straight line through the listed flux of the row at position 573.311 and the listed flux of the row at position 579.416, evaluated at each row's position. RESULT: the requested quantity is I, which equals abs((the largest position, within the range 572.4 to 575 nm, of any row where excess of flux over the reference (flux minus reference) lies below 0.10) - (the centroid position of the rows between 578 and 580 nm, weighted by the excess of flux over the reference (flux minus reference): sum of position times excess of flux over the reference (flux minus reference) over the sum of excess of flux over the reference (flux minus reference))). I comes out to 4.16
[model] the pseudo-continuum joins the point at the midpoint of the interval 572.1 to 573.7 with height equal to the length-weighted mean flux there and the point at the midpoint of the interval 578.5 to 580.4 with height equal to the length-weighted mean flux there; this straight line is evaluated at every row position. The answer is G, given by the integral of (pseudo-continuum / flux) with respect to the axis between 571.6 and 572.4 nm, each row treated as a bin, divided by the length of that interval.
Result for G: 0.99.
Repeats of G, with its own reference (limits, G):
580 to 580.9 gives 0.96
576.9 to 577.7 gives 1.08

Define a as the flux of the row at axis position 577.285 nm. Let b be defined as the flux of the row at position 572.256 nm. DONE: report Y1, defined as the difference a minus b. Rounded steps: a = 9.439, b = 9.543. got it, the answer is -0.1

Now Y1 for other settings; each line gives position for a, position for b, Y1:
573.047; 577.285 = 0.1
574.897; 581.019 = 0.3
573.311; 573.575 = 0.0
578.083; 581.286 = 0.3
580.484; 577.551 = 1.9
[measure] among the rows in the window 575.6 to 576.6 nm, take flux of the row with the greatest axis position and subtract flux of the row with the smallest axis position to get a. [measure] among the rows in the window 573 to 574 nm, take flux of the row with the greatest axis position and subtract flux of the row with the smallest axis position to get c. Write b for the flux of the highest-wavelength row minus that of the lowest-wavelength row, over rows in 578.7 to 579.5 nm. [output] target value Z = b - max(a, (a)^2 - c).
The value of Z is -2.7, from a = -1.8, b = 0.60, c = -0.11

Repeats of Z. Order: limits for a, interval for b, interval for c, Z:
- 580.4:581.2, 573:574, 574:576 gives -0.8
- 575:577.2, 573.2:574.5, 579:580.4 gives -1.3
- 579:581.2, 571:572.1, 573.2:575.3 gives -0.3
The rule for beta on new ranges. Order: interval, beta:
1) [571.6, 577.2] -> 9.7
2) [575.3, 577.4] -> 9.6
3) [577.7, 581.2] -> 10.5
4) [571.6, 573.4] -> 9.4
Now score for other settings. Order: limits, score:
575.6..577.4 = -1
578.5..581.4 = -2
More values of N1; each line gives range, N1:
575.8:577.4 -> 3.05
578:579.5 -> 3.19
